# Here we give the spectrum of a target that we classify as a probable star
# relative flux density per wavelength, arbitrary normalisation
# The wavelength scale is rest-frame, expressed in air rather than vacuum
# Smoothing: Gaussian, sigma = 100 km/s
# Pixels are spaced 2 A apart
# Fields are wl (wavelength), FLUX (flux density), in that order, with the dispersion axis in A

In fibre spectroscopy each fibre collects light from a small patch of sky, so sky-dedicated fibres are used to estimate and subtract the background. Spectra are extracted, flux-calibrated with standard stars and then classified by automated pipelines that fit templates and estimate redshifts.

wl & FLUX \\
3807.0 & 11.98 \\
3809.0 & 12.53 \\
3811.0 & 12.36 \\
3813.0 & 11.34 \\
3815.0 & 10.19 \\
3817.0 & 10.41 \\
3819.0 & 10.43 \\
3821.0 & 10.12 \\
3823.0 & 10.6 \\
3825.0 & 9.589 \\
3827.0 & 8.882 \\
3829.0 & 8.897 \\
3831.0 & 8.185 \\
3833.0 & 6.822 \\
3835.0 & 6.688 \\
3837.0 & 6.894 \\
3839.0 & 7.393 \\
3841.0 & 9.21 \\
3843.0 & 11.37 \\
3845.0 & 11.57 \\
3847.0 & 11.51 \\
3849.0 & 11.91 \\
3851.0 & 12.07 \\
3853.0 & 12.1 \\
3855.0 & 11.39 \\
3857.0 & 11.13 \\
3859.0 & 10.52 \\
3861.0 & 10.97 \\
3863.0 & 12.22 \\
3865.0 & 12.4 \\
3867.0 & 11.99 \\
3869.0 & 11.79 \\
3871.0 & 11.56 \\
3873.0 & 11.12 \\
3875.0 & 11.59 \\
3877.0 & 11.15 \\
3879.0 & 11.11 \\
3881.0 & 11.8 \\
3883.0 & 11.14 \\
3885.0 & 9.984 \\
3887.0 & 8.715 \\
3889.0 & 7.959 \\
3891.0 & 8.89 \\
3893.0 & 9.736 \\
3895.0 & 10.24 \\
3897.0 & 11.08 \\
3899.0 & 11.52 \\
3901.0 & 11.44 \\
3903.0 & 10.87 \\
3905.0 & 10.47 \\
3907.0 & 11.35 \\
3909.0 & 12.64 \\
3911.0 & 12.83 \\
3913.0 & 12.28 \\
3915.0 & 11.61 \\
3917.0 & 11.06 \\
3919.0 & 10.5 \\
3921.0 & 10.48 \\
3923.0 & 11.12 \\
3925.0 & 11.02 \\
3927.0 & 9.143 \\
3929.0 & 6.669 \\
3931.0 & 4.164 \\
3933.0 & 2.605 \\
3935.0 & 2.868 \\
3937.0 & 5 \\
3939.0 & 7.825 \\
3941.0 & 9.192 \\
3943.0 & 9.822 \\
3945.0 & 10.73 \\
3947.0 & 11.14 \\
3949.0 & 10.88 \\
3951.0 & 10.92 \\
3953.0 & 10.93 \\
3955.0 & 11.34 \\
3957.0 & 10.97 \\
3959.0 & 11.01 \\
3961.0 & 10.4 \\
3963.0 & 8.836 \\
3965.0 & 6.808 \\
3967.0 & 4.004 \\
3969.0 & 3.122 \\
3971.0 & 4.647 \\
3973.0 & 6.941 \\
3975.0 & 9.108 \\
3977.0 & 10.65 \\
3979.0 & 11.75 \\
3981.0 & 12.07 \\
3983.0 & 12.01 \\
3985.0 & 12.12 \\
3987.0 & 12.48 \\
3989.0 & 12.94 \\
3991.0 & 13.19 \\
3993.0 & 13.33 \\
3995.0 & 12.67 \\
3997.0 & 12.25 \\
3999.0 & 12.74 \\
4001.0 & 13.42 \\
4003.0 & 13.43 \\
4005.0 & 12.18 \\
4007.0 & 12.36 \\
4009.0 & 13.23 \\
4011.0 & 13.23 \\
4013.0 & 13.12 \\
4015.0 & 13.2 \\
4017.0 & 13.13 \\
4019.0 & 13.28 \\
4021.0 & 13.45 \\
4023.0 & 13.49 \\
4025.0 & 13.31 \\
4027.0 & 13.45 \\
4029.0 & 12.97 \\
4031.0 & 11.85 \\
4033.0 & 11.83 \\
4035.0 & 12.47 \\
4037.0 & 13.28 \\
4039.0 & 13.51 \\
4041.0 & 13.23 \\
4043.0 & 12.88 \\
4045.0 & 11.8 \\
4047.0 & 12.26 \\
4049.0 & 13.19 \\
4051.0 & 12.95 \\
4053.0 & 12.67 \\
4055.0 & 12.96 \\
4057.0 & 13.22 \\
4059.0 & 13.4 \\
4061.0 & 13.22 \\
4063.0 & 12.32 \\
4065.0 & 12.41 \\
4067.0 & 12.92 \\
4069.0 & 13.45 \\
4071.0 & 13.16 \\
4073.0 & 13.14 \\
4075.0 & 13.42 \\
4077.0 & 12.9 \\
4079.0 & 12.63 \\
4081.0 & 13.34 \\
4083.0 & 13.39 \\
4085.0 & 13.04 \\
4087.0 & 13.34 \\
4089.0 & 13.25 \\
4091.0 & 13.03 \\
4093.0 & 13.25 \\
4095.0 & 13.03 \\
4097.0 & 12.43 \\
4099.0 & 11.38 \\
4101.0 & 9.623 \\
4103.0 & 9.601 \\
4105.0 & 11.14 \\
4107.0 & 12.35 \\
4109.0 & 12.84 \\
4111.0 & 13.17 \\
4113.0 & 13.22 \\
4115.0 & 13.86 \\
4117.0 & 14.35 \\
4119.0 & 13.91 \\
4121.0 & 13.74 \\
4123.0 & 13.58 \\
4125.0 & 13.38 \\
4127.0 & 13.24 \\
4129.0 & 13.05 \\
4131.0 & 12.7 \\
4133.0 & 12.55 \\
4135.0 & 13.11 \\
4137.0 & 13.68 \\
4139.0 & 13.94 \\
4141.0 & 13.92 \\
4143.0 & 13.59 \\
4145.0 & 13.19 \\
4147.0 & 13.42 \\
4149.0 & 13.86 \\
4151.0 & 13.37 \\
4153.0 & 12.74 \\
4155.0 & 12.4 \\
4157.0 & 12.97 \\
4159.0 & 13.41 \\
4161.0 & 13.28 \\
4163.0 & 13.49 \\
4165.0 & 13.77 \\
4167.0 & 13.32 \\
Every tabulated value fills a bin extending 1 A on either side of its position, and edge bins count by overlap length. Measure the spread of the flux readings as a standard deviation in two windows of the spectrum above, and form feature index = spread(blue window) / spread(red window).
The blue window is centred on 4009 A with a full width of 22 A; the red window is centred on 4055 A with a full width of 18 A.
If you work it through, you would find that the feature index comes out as 1.0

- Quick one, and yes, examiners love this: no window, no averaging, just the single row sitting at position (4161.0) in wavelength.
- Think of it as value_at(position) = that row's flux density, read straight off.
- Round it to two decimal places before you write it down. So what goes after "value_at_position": 13.28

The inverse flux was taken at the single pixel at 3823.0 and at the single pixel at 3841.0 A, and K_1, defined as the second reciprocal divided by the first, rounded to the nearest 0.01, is 1.15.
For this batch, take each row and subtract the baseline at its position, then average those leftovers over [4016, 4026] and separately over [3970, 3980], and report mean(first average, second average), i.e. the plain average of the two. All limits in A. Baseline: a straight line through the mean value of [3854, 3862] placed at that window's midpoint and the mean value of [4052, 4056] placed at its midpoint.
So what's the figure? -1.3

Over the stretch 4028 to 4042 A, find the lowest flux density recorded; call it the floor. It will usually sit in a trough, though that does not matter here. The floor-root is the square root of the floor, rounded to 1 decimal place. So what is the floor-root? 3.4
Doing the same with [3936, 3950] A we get 2.2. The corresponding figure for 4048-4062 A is 3.6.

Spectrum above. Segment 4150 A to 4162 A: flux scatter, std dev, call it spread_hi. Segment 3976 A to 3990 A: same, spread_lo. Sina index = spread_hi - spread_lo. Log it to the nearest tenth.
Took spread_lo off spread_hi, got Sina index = -0.3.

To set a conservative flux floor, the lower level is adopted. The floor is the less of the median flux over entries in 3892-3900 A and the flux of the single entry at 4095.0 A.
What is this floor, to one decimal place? 10.7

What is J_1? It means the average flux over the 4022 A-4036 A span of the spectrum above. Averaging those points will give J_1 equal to 12.8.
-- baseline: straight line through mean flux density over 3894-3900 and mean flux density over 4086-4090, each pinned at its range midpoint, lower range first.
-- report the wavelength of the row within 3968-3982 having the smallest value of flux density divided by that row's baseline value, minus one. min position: 3969.0 A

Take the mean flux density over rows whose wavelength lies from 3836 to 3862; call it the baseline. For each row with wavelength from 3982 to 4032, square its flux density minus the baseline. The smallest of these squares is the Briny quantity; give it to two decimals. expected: 1.52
